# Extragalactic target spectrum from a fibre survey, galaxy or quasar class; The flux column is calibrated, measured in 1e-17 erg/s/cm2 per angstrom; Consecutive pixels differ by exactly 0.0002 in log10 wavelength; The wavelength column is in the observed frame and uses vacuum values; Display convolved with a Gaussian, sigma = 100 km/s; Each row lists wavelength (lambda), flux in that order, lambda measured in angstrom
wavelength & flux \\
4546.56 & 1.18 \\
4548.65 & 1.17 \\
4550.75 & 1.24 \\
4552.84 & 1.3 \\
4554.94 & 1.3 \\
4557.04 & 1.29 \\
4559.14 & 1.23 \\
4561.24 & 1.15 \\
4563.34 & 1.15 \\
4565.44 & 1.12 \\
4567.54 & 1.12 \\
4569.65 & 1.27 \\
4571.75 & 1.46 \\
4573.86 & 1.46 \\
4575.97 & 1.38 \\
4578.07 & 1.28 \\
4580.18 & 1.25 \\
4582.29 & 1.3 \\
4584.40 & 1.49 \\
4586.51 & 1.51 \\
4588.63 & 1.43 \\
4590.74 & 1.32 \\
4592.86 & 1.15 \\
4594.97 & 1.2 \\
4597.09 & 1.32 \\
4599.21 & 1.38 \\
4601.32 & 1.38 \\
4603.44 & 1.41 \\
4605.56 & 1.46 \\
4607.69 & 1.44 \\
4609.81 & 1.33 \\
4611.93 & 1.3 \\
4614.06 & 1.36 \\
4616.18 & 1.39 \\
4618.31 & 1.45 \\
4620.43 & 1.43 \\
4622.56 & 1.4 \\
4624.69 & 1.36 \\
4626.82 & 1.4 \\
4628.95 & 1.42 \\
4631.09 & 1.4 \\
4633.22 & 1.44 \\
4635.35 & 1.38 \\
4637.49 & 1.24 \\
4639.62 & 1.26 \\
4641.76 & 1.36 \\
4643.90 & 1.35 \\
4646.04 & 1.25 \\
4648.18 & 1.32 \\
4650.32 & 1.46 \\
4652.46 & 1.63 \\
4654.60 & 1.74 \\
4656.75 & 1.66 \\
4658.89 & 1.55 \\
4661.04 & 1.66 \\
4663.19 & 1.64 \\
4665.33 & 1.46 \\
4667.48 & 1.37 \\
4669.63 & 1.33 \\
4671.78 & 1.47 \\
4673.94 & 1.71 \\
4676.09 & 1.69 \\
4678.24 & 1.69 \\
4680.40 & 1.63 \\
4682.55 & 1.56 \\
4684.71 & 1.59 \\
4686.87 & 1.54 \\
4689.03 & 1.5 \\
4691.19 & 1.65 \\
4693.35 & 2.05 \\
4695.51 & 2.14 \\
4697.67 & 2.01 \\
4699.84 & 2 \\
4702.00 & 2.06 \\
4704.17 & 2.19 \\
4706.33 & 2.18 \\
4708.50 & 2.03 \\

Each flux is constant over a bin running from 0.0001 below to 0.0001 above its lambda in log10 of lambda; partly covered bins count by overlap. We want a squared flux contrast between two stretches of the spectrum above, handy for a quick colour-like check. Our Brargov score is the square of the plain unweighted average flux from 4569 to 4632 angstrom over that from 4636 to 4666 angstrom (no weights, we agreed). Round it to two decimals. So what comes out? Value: 0.87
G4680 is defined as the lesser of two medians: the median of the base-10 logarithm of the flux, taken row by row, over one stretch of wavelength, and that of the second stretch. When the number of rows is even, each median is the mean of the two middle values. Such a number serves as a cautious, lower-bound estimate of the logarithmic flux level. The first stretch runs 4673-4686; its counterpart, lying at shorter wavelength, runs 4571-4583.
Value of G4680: 0.127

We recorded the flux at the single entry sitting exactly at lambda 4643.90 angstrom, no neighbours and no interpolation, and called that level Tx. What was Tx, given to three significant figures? 1.35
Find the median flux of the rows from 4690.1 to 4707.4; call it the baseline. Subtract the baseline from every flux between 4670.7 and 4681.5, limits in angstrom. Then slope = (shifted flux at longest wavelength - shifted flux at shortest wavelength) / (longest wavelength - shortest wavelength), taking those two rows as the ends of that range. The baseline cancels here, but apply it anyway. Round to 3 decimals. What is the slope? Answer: 0.019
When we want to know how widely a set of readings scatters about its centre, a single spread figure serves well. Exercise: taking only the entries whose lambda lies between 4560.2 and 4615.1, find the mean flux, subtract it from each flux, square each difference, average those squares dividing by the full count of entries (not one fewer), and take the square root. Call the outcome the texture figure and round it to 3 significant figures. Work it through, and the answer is 0.118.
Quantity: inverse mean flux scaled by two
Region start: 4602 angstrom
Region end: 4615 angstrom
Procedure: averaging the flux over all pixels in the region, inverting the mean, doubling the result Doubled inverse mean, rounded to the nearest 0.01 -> 1.45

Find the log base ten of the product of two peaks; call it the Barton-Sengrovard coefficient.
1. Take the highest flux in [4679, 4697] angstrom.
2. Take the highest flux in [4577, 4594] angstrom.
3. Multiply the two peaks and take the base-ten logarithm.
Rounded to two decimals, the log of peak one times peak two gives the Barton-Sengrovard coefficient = 0.51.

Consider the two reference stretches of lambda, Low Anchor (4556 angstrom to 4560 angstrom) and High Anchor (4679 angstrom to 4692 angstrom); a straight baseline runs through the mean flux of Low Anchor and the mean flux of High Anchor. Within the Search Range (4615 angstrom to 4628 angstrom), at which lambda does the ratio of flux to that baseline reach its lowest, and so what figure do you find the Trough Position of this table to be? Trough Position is 4624.69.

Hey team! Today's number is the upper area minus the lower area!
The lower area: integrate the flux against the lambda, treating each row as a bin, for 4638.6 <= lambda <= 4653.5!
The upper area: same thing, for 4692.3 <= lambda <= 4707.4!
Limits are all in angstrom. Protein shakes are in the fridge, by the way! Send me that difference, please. 11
